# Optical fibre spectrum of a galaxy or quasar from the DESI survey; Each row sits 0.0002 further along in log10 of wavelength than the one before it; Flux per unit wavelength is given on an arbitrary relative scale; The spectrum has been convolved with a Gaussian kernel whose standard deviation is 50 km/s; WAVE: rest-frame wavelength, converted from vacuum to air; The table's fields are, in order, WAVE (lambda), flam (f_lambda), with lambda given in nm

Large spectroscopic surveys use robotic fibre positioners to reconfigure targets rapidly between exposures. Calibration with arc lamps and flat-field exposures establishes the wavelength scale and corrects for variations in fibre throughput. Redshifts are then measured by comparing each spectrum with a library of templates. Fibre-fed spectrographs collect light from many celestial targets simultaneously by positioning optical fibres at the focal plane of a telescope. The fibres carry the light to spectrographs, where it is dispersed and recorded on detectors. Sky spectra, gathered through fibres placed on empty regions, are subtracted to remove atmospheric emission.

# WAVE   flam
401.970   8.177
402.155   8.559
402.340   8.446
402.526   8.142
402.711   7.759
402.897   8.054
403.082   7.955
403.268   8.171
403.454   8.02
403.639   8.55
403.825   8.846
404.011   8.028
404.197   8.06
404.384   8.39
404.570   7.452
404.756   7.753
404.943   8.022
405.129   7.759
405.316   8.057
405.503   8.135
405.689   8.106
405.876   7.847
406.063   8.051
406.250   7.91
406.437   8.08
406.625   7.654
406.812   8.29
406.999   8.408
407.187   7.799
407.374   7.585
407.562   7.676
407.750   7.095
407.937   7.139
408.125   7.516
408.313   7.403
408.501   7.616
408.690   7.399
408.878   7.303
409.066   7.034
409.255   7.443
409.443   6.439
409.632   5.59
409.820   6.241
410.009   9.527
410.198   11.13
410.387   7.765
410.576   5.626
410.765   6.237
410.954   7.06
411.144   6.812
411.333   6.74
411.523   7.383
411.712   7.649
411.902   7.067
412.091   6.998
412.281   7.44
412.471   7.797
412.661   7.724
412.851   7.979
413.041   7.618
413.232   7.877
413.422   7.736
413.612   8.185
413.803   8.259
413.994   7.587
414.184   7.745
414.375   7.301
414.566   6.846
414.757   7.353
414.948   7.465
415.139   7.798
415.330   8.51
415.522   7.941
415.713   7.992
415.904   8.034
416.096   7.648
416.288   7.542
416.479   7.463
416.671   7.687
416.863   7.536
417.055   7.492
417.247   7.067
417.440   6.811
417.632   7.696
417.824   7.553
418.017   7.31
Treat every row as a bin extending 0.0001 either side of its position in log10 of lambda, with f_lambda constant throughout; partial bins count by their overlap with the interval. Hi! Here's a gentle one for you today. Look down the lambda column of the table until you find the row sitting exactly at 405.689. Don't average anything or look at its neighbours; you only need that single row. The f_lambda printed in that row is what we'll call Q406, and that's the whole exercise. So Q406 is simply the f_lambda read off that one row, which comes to 8.106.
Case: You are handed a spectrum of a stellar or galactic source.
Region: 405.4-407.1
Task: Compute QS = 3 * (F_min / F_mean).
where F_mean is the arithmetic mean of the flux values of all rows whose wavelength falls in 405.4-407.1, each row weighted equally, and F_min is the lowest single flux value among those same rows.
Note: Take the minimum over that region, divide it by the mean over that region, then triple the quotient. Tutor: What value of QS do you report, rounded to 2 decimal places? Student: 2.85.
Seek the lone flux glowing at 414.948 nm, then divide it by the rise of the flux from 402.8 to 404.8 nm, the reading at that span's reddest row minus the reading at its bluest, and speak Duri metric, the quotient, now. -25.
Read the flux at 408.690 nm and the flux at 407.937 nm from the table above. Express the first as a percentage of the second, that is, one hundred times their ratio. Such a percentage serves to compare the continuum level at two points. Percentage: 104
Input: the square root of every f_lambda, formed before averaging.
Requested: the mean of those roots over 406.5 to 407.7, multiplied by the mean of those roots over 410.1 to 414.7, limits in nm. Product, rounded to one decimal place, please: 7.7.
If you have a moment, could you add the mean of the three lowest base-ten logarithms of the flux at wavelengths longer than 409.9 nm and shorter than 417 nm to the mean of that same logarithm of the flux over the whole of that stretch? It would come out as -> 1.67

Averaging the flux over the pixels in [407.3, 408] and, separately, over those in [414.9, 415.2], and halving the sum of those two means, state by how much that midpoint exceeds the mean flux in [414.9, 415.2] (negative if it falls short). -0.13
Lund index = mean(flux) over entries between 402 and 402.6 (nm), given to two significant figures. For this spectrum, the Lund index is 8.4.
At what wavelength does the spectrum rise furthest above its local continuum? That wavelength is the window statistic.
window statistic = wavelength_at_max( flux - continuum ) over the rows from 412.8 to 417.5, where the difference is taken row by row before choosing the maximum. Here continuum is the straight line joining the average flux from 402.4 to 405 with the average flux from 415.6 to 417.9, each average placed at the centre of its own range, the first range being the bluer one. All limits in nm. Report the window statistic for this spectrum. 415.330 nm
